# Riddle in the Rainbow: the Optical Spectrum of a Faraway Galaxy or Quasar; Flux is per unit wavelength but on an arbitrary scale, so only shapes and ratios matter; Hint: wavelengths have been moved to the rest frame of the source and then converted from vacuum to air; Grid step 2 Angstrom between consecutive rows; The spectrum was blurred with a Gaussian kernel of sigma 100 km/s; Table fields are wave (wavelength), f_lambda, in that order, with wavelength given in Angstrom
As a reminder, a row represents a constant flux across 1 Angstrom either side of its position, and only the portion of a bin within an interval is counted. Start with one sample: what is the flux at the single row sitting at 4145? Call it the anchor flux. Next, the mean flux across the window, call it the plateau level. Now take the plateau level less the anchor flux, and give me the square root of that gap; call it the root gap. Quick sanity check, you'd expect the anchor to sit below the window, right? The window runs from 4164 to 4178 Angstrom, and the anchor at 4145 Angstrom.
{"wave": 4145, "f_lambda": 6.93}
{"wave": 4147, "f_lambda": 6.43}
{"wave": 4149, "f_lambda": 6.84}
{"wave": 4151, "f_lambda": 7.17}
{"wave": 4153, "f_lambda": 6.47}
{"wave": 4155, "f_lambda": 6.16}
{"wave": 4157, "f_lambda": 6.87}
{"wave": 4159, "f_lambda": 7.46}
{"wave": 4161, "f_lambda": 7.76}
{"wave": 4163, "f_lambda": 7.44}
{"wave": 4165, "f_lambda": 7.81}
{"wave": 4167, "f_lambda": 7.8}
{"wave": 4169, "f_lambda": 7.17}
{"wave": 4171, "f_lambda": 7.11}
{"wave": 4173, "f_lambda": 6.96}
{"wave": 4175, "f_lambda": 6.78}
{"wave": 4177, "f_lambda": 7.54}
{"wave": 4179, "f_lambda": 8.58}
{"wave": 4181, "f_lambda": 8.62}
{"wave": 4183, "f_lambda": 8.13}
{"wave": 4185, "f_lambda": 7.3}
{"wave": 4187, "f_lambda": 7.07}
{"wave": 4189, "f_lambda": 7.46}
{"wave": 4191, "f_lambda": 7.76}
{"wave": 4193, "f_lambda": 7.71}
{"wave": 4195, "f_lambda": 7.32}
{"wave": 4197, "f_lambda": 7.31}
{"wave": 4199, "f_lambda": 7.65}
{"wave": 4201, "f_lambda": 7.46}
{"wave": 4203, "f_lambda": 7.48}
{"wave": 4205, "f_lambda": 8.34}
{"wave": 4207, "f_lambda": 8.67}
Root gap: 0.6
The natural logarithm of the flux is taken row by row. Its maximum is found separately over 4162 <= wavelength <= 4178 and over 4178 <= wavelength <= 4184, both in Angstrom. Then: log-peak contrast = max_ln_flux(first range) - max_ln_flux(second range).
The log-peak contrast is -0.10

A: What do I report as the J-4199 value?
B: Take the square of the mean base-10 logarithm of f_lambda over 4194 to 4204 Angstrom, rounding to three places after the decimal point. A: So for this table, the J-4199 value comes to 0.760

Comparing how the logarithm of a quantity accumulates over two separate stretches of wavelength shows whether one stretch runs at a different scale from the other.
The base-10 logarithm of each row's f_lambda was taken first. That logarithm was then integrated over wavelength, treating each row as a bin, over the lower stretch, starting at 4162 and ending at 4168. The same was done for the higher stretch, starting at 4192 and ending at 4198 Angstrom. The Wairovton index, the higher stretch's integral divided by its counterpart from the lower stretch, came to 0.985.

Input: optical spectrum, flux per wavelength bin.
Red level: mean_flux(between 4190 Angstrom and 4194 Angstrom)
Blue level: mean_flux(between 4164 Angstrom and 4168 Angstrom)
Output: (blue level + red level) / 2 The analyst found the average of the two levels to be 7.77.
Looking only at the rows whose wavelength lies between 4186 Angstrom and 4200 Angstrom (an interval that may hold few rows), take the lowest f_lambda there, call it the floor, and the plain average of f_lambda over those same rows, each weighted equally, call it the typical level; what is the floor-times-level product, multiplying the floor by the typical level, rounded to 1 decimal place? 52.8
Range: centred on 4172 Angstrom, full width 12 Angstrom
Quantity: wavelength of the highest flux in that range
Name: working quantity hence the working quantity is 4167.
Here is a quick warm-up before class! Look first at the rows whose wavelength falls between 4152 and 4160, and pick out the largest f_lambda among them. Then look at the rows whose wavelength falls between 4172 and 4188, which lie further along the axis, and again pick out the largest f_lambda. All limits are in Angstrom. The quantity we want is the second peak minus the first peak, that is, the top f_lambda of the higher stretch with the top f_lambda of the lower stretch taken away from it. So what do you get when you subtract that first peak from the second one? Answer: 1.2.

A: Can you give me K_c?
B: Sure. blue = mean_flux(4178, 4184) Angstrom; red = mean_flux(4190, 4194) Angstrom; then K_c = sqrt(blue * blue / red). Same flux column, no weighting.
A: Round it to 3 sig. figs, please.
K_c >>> 3.04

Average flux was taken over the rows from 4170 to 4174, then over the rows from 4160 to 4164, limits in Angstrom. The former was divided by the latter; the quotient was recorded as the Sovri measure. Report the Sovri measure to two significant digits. 0.93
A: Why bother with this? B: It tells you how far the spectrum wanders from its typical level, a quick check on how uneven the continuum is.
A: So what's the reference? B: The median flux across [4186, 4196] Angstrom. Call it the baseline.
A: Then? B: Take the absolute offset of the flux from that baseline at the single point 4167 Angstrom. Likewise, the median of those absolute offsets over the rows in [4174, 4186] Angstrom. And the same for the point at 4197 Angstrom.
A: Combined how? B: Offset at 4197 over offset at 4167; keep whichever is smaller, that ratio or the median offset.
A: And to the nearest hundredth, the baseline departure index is 0.44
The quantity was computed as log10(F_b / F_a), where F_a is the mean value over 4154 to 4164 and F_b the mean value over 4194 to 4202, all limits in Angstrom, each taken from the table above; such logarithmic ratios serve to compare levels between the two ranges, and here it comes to 0.018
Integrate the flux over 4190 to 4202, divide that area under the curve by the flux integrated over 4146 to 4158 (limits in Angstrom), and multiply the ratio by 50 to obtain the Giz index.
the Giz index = 57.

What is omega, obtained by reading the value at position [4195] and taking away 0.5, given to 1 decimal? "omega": 6.8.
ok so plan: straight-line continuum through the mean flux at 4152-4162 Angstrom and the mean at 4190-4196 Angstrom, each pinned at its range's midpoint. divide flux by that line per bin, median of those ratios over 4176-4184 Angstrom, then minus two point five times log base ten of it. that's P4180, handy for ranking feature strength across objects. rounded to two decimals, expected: -0.13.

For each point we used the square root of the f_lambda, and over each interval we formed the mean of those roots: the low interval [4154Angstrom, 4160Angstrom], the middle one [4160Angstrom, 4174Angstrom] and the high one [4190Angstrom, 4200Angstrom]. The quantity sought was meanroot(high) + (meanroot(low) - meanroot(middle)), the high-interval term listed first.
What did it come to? 2.63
